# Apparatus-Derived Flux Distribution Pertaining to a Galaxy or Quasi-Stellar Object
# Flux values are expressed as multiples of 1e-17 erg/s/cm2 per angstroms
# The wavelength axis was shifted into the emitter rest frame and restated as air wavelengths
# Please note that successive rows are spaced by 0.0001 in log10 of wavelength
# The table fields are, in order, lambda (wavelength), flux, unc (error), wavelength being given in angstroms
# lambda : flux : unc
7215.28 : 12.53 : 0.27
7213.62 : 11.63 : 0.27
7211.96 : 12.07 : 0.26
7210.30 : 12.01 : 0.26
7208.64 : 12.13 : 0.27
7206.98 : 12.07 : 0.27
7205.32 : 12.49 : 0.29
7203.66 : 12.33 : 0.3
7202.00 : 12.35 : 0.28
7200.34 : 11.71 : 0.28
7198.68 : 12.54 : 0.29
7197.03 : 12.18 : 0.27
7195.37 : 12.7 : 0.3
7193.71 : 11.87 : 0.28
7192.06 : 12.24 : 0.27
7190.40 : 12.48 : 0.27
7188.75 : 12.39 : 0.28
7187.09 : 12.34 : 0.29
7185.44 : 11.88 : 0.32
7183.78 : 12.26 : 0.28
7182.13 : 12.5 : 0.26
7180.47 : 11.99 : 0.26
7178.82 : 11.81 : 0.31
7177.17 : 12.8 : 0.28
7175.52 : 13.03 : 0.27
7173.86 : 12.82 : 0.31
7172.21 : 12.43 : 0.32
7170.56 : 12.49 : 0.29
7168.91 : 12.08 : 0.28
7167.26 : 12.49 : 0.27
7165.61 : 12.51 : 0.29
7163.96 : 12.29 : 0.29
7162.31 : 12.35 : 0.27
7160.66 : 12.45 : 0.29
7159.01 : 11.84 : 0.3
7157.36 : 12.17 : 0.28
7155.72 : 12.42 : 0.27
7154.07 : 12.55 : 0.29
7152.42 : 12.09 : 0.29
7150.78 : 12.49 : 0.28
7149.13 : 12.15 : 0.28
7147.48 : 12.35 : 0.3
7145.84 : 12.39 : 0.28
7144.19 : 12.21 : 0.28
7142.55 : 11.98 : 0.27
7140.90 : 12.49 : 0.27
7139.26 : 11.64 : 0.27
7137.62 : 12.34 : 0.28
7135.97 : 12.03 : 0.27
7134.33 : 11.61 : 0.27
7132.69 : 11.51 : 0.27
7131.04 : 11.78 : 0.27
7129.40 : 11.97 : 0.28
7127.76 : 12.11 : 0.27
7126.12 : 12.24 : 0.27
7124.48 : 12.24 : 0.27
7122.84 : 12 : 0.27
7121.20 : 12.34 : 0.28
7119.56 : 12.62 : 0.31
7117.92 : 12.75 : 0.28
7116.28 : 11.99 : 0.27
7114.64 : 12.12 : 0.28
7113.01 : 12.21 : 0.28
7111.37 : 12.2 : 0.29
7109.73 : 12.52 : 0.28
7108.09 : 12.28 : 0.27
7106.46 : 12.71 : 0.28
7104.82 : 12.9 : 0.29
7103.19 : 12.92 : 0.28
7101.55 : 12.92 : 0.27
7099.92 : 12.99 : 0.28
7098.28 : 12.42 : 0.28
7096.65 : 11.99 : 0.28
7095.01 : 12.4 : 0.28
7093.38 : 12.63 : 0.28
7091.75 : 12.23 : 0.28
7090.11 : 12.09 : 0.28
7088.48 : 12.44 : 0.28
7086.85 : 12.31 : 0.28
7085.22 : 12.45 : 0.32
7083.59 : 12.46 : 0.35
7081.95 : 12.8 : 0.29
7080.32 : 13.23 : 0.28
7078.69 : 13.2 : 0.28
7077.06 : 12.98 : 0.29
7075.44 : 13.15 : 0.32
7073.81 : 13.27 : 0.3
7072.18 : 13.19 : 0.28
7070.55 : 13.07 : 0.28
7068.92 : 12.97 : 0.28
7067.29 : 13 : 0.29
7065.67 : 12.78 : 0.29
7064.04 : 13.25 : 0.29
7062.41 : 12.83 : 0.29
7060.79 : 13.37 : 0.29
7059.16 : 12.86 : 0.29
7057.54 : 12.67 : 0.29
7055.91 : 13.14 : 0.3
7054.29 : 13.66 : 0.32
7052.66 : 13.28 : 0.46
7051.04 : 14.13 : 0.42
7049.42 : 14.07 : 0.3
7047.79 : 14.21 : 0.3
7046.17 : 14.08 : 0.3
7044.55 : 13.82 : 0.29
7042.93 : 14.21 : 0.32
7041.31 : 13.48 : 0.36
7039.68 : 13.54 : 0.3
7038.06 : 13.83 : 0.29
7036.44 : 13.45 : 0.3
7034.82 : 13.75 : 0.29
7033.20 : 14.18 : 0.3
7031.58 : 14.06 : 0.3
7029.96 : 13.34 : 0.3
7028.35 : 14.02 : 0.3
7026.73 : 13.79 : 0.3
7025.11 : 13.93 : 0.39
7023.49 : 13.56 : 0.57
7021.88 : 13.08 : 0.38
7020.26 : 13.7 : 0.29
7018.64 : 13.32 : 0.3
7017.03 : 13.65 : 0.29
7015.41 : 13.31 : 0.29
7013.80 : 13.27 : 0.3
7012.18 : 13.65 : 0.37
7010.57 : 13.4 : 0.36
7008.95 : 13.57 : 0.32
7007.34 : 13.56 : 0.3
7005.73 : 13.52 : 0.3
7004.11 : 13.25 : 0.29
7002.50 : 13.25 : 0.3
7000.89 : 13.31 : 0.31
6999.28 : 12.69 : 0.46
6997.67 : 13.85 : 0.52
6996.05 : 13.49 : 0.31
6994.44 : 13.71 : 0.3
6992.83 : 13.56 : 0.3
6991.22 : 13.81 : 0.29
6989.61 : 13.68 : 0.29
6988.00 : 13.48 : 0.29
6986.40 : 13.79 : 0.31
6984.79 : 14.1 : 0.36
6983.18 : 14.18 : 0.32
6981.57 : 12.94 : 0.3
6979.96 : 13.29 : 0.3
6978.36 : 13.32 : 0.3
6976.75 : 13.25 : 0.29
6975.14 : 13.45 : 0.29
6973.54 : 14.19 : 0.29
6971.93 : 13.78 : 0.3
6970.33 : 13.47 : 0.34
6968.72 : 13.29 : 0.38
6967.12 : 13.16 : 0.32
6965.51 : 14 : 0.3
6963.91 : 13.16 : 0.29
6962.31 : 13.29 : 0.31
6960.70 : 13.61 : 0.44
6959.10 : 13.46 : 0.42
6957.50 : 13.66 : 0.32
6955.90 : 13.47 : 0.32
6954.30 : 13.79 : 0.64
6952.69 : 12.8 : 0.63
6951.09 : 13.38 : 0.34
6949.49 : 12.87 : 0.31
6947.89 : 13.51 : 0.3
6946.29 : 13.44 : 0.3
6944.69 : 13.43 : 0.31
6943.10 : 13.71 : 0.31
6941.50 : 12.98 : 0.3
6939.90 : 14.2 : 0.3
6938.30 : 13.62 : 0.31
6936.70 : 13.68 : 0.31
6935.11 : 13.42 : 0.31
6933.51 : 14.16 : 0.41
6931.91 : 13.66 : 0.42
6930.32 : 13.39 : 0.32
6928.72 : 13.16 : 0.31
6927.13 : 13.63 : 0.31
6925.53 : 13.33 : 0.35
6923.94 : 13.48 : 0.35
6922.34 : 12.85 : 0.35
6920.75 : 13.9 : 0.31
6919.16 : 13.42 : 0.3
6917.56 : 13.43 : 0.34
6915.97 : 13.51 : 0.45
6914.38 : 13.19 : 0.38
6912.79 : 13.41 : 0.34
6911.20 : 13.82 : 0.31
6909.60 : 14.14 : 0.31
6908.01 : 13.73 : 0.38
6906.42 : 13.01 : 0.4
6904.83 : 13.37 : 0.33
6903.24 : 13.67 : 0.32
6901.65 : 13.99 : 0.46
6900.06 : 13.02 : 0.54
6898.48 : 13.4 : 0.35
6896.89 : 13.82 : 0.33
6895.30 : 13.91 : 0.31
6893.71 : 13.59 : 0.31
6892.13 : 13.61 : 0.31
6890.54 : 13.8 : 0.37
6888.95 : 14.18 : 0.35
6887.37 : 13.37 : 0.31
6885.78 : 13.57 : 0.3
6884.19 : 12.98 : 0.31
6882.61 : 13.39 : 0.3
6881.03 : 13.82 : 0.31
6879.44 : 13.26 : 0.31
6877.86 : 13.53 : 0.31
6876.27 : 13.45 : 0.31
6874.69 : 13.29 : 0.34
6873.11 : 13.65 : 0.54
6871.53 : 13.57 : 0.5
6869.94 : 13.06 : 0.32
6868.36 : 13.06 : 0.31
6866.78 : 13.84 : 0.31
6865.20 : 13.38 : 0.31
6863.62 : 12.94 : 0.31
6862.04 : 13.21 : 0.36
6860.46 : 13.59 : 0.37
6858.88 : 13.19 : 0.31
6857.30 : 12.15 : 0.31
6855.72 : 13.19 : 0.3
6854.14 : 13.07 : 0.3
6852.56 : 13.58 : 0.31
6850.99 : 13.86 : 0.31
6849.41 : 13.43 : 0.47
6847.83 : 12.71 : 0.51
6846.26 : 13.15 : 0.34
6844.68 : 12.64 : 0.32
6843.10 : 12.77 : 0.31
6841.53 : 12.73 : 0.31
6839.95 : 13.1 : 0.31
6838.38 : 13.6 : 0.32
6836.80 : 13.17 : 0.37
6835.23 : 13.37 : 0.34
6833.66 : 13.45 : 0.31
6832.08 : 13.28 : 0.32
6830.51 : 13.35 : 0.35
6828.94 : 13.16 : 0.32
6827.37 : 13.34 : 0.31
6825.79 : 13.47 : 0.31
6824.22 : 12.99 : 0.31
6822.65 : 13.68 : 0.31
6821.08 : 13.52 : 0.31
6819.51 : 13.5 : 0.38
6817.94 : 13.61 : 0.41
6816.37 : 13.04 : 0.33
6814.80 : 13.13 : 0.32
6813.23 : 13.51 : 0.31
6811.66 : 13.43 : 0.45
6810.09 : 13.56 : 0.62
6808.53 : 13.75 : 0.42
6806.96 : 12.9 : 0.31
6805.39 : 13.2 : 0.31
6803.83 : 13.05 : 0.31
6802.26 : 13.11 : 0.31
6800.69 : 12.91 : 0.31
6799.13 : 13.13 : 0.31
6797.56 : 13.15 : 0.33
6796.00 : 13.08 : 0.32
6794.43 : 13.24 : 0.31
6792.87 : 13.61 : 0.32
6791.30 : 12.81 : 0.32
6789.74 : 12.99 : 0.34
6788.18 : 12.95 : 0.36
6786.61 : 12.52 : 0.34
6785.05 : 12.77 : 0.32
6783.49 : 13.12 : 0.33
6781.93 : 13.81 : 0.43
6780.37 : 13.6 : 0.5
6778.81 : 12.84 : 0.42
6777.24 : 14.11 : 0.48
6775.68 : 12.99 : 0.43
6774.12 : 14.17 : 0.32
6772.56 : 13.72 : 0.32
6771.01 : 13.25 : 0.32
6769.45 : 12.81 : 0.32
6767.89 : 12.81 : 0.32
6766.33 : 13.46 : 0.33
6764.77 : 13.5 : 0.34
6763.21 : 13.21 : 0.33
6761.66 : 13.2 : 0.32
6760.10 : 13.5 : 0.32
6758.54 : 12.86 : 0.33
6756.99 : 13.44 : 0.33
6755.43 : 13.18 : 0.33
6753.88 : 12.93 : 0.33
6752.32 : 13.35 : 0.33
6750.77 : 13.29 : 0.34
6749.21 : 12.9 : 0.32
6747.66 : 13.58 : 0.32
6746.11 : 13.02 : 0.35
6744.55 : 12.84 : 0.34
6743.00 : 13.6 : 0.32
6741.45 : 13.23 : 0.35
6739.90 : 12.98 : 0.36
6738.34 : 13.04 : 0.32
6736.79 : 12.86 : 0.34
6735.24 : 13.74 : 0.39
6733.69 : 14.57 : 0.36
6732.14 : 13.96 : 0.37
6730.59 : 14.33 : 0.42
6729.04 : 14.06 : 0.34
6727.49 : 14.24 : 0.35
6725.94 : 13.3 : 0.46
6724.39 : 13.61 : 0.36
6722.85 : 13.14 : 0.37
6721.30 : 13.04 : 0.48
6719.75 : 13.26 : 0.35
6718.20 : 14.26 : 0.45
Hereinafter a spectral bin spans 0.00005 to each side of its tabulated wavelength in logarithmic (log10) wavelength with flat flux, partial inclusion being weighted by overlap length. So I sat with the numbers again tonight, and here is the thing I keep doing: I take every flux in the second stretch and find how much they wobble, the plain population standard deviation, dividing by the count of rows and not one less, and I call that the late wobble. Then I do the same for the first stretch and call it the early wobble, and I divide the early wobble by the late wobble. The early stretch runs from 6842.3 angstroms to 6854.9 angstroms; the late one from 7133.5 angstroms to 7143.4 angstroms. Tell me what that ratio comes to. 1.27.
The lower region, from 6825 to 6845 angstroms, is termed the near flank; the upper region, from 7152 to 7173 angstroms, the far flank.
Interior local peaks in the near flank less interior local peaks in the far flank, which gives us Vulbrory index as 0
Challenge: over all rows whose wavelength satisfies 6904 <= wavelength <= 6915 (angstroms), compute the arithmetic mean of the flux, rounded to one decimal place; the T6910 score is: 13.5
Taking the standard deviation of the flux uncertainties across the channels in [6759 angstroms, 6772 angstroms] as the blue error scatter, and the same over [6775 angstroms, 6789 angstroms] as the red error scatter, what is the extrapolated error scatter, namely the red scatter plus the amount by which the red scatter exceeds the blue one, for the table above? 0.12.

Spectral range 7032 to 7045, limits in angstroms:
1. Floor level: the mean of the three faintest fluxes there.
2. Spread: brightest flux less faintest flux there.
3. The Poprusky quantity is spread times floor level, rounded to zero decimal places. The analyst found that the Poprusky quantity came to 10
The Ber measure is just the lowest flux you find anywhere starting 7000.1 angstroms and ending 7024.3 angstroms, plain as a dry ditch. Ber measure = 13.08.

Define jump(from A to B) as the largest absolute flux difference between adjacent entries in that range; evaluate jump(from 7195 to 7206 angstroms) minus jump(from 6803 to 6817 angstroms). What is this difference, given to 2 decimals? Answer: -0.02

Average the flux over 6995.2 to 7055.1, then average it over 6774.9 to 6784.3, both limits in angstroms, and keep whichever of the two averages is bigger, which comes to 13.6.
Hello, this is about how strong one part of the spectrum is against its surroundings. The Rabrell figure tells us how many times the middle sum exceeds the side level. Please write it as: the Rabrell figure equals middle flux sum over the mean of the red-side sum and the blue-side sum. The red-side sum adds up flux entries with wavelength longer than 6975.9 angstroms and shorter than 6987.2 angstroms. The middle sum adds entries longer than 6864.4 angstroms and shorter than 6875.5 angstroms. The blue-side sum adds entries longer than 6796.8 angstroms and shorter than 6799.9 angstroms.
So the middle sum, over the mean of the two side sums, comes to 1.5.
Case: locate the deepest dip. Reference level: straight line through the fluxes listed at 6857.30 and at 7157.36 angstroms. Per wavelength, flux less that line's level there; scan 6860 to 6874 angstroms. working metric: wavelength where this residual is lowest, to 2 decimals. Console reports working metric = 6863.62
